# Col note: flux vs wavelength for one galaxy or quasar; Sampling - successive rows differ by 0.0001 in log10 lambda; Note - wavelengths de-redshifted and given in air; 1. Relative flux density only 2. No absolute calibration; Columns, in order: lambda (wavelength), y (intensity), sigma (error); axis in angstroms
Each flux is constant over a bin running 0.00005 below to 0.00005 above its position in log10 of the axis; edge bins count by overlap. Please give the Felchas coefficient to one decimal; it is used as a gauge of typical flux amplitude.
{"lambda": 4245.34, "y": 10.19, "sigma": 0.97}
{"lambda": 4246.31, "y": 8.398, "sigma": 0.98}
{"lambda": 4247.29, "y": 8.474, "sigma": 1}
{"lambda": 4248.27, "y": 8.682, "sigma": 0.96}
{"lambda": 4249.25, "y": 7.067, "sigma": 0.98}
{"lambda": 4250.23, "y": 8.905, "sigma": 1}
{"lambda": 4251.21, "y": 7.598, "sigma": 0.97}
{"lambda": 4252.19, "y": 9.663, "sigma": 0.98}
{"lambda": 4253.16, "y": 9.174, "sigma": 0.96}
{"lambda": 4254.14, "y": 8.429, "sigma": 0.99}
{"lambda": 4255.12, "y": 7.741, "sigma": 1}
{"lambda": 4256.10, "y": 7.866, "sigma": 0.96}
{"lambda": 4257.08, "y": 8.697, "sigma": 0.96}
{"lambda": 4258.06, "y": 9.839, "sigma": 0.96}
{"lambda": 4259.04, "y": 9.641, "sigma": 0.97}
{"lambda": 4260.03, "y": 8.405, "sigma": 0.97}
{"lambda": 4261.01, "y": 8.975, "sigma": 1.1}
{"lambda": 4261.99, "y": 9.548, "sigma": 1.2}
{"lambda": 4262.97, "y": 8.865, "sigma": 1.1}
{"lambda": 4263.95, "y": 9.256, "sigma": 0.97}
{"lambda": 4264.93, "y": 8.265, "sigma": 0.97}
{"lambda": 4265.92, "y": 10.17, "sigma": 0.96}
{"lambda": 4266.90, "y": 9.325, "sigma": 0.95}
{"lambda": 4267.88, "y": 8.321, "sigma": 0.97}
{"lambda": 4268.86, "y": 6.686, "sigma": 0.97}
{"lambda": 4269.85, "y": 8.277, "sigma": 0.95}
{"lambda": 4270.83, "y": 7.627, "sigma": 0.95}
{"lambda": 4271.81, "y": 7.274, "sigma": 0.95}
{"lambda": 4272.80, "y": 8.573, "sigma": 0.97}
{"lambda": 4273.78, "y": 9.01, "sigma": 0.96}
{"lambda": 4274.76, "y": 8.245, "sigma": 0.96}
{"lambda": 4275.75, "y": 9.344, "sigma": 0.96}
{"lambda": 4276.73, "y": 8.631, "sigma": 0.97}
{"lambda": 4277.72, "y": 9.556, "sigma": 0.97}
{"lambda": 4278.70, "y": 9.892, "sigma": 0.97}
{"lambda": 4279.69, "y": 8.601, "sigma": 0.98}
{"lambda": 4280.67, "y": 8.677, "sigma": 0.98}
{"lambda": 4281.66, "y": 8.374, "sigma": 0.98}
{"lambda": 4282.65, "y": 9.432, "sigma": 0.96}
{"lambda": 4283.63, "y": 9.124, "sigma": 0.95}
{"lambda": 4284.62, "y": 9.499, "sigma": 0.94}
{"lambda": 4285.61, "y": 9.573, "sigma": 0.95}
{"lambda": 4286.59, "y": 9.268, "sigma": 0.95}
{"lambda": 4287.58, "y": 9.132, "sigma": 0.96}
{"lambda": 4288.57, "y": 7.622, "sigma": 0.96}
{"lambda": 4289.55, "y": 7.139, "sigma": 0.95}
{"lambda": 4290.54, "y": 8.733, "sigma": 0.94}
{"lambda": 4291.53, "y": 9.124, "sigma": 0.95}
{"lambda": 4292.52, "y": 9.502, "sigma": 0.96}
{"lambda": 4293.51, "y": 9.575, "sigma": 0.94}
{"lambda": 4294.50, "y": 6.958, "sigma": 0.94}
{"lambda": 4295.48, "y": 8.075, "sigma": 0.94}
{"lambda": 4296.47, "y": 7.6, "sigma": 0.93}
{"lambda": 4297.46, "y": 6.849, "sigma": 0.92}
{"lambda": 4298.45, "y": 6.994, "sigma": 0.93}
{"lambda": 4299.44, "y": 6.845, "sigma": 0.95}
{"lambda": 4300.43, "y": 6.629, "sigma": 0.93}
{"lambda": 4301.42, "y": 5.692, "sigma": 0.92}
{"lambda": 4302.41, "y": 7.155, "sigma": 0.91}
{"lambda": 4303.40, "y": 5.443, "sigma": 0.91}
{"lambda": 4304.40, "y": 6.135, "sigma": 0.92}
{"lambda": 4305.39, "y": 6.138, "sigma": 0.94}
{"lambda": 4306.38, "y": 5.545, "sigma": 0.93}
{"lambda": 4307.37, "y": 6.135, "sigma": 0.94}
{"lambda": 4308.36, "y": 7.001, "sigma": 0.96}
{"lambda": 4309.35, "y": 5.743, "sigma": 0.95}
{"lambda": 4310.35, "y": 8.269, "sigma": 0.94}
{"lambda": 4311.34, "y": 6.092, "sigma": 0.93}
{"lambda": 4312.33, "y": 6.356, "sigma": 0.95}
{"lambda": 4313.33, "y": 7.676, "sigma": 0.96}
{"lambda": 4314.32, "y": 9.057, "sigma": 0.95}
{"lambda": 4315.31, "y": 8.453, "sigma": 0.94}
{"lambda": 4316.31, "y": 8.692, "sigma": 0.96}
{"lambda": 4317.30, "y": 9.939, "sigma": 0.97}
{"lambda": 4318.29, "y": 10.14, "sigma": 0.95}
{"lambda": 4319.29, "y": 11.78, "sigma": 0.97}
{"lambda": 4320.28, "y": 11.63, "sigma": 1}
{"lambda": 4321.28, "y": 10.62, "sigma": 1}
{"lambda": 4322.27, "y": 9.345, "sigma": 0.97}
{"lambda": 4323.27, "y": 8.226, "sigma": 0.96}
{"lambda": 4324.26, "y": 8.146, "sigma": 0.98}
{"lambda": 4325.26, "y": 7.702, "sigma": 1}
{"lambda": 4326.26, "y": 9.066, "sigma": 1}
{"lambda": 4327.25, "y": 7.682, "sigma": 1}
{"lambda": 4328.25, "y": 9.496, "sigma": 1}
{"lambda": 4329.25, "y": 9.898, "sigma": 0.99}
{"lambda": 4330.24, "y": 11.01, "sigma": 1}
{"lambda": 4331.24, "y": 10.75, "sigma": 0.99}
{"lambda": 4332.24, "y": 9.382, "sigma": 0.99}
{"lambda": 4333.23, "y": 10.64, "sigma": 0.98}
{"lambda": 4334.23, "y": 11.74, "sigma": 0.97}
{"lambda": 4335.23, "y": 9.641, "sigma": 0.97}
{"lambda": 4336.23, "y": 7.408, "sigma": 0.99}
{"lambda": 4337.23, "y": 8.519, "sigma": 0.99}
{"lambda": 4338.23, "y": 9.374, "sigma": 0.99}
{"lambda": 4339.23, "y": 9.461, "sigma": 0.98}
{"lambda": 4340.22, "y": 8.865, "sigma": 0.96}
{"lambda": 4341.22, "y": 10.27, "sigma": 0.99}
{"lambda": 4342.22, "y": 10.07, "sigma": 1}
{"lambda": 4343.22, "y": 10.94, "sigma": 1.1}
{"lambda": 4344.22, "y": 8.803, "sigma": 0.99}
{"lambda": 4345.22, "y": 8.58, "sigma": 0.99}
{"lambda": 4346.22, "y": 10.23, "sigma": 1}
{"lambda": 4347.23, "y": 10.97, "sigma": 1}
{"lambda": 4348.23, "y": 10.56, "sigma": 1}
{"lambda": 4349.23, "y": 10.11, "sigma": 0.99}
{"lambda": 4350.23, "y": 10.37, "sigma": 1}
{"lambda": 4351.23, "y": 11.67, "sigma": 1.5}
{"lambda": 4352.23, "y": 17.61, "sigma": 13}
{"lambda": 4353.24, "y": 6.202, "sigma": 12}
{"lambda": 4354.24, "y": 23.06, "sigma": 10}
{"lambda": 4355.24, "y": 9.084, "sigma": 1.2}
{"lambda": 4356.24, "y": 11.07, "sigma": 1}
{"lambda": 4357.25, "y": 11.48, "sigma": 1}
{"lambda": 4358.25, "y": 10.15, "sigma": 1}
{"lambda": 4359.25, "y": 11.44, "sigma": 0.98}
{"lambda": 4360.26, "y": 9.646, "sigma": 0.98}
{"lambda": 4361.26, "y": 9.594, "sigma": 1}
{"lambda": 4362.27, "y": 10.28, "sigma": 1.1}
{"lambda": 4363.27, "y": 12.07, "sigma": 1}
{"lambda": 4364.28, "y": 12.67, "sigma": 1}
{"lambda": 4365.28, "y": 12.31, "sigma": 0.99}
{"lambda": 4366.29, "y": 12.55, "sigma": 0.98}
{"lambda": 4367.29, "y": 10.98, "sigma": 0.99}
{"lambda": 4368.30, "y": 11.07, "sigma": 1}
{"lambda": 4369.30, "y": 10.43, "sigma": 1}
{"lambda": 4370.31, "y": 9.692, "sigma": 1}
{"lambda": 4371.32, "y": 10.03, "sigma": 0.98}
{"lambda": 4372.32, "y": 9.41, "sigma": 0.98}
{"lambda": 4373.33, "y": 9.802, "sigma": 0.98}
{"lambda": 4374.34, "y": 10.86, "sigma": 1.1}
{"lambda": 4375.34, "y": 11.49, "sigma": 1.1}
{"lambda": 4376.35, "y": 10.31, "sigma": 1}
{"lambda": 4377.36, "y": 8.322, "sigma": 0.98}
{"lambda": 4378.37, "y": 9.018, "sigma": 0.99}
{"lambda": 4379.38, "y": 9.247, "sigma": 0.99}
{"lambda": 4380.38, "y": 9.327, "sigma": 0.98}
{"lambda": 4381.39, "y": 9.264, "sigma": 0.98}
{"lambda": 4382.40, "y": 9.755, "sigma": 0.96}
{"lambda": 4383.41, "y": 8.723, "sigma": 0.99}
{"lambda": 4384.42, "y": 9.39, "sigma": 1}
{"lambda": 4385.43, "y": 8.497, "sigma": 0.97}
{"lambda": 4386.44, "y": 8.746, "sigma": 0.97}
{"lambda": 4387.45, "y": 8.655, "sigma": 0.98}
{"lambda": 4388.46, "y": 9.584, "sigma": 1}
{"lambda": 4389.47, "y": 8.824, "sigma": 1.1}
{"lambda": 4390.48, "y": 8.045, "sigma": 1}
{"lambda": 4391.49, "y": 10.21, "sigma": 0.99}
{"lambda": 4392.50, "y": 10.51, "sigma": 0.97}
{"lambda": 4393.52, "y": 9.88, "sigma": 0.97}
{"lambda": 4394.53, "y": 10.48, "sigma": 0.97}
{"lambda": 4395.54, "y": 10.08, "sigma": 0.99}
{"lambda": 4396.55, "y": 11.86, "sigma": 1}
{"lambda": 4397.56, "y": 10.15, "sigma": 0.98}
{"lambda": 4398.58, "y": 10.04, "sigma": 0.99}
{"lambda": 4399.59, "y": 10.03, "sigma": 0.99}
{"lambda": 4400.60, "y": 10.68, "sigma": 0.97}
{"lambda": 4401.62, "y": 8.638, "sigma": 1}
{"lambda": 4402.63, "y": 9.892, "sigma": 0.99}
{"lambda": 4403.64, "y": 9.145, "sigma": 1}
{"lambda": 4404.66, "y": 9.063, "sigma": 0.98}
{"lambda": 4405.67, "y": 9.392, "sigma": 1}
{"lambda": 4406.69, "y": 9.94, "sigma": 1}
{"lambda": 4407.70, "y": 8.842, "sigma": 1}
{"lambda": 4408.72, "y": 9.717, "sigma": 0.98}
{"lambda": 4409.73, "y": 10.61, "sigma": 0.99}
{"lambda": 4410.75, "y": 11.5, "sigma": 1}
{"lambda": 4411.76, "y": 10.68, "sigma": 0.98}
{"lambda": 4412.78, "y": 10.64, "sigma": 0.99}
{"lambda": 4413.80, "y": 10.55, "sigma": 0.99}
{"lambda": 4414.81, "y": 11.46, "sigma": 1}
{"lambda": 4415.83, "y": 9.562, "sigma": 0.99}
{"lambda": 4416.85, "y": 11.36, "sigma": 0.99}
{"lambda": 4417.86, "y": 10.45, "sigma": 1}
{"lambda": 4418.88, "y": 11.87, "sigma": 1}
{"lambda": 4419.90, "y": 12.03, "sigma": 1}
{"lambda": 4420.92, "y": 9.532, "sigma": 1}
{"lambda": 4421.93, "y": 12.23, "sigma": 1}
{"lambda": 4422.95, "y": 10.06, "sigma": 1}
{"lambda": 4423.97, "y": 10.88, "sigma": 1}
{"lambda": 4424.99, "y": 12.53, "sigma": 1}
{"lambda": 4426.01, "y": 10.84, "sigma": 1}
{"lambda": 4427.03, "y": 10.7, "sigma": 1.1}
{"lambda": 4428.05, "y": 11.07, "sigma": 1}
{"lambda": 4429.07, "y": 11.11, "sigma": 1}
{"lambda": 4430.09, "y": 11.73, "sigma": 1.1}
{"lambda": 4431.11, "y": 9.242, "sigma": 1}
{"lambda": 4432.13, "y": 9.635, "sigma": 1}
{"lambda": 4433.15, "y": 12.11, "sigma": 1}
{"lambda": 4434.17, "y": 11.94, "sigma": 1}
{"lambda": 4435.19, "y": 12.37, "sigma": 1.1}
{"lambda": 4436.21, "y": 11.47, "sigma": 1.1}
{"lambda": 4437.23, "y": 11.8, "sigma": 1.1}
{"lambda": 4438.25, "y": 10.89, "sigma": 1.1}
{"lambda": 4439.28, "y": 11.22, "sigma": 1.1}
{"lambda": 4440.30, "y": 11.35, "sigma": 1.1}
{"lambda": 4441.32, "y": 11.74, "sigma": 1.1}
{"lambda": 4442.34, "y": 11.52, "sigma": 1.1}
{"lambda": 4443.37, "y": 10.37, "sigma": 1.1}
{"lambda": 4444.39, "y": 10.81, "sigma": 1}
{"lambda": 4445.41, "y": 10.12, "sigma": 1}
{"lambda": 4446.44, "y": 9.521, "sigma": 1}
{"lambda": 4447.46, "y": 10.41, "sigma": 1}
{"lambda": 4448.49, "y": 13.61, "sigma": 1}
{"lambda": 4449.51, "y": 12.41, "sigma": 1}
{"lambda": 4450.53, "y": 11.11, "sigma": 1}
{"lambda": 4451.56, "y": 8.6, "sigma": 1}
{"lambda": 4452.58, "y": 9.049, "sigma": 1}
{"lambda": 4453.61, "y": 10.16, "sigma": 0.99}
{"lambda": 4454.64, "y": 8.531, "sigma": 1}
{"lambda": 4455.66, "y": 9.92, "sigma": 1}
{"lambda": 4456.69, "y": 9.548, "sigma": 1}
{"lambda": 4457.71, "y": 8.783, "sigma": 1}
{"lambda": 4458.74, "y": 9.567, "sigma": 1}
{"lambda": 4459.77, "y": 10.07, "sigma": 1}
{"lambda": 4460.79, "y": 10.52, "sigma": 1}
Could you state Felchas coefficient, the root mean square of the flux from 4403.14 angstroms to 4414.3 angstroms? 10.0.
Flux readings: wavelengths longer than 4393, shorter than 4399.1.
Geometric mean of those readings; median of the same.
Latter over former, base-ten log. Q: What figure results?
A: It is -0.012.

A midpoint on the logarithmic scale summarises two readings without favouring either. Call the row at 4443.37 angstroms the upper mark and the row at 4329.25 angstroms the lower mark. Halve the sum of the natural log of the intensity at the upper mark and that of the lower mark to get 2.32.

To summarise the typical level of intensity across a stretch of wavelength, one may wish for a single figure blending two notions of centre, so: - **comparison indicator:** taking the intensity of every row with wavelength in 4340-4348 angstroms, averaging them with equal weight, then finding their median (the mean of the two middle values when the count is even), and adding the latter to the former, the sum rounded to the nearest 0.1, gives 20.0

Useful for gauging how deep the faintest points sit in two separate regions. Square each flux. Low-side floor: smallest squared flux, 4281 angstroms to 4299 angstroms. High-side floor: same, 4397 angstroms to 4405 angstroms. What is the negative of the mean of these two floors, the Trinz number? -61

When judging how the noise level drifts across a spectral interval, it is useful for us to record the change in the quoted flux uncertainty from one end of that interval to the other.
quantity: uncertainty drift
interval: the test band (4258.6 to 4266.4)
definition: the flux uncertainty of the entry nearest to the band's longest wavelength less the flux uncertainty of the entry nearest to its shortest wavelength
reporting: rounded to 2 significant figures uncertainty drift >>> -0.010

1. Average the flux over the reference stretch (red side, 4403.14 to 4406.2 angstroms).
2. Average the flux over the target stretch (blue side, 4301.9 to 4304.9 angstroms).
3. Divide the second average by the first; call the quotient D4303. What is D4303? 0.68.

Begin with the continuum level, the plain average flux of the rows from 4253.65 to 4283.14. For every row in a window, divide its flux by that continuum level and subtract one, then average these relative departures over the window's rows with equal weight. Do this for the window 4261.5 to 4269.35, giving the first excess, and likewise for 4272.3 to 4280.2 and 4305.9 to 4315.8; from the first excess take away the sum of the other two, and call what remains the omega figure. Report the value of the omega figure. 0.17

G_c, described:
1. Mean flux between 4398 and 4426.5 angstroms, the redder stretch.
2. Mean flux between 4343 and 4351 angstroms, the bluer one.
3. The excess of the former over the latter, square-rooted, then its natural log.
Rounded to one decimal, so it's -0.5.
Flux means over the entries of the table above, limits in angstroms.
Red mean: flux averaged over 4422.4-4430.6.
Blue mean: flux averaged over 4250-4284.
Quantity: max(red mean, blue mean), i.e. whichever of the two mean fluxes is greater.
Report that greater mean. 11.1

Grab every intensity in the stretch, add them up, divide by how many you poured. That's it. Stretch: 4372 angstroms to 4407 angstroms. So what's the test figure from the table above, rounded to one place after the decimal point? 9.6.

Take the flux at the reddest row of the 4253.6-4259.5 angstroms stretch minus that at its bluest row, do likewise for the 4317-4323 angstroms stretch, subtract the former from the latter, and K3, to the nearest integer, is -2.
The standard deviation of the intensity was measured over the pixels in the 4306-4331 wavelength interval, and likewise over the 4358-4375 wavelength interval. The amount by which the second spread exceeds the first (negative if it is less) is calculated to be -0.69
